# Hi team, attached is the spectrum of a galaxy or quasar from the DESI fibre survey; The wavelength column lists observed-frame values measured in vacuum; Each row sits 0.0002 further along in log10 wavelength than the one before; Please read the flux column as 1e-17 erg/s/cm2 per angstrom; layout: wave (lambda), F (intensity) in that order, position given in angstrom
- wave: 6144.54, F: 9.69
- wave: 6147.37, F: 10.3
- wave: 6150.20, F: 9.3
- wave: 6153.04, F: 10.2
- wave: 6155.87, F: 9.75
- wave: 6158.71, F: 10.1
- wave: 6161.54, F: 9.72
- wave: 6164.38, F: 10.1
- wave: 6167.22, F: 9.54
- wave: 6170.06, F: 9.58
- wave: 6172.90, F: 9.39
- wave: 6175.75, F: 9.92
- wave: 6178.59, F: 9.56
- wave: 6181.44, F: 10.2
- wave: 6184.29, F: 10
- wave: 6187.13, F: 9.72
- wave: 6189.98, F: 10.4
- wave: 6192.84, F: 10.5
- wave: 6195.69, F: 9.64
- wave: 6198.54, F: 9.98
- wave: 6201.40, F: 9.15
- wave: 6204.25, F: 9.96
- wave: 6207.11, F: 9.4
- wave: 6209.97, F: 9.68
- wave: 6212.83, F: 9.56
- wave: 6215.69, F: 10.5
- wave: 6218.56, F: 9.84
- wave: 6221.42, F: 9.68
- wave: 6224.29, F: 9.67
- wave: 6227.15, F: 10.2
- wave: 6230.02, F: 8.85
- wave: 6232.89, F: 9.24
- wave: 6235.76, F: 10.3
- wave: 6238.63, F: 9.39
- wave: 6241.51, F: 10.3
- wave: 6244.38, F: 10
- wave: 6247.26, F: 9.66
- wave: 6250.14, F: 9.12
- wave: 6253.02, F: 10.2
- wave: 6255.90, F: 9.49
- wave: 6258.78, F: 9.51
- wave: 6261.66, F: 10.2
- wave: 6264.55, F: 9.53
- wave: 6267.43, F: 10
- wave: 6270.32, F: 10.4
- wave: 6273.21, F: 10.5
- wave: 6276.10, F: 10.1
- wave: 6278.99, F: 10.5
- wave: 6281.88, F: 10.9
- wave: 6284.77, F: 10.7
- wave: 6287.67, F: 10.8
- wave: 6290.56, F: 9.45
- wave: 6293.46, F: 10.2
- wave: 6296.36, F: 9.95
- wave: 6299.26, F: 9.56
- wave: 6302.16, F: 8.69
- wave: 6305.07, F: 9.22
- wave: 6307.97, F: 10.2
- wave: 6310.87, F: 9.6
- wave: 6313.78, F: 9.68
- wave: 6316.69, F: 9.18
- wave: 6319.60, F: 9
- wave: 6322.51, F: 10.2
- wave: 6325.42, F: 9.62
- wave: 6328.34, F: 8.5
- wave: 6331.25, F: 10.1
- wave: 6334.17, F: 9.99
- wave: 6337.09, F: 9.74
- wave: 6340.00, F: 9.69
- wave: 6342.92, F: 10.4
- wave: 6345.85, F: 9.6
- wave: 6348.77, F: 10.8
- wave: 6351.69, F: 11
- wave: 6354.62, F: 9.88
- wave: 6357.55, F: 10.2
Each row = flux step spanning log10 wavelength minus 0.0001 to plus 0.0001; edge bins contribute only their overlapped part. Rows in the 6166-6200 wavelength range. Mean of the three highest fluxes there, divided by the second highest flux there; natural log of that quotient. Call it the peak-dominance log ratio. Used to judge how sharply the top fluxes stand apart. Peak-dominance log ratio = -0.0032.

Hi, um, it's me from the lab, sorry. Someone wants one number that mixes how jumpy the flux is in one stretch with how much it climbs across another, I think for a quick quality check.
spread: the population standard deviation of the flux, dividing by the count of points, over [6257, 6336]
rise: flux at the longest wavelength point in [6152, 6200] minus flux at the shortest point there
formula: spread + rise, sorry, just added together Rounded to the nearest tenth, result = 0.4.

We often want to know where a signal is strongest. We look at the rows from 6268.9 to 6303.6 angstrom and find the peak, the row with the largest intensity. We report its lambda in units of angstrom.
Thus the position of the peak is 6281.88 angstrom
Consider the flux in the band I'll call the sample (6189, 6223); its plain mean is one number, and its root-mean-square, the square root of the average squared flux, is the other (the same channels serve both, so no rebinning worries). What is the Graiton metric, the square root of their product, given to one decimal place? 9.9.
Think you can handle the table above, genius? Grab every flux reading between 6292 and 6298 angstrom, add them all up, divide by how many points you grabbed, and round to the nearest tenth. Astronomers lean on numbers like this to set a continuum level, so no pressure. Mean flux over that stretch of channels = 10.1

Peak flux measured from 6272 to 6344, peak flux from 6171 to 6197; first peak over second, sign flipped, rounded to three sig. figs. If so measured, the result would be -1.04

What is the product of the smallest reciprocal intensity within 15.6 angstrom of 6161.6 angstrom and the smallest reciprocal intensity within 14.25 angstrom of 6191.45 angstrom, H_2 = 0.0092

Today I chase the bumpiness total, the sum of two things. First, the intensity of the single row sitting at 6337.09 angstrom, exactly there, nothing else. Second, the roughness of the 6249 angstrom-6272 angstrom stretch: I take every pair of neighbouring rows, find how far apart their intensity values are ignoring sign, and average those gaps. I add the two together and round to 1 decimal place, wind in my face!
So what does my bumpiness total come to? 10.3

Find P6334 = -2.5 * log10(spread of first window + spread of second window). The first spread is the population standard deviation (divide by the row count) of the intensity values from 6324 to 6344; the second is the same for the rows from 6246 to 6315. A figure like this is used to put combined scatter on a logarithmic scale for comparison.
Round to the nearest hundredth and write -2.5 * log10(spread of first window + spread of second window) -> -0.11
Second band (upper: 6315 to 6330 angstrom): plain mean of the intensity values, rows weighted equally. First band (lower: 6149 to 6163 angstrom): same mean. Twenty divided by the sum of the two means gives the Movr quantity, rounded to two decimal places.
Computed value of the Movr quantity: 1.05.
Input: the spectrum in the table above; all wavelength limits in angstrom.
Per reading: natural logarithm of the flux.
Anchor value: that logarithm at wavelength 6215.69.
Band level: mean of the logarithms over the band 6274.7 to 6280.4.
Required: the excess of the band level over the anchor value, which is -0.019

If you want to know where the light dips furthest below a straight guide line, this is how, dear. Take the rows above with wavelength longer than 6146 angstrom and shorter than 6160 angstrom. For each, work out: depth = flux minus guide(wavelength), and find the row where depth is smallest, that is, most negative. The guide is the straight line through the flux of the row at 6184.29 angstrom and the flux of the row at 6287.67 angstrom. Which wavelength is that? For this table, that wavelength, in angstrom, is 6150.20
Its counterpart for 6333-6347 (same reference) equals 6345.85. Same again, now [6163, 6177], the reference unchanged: 6172.90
